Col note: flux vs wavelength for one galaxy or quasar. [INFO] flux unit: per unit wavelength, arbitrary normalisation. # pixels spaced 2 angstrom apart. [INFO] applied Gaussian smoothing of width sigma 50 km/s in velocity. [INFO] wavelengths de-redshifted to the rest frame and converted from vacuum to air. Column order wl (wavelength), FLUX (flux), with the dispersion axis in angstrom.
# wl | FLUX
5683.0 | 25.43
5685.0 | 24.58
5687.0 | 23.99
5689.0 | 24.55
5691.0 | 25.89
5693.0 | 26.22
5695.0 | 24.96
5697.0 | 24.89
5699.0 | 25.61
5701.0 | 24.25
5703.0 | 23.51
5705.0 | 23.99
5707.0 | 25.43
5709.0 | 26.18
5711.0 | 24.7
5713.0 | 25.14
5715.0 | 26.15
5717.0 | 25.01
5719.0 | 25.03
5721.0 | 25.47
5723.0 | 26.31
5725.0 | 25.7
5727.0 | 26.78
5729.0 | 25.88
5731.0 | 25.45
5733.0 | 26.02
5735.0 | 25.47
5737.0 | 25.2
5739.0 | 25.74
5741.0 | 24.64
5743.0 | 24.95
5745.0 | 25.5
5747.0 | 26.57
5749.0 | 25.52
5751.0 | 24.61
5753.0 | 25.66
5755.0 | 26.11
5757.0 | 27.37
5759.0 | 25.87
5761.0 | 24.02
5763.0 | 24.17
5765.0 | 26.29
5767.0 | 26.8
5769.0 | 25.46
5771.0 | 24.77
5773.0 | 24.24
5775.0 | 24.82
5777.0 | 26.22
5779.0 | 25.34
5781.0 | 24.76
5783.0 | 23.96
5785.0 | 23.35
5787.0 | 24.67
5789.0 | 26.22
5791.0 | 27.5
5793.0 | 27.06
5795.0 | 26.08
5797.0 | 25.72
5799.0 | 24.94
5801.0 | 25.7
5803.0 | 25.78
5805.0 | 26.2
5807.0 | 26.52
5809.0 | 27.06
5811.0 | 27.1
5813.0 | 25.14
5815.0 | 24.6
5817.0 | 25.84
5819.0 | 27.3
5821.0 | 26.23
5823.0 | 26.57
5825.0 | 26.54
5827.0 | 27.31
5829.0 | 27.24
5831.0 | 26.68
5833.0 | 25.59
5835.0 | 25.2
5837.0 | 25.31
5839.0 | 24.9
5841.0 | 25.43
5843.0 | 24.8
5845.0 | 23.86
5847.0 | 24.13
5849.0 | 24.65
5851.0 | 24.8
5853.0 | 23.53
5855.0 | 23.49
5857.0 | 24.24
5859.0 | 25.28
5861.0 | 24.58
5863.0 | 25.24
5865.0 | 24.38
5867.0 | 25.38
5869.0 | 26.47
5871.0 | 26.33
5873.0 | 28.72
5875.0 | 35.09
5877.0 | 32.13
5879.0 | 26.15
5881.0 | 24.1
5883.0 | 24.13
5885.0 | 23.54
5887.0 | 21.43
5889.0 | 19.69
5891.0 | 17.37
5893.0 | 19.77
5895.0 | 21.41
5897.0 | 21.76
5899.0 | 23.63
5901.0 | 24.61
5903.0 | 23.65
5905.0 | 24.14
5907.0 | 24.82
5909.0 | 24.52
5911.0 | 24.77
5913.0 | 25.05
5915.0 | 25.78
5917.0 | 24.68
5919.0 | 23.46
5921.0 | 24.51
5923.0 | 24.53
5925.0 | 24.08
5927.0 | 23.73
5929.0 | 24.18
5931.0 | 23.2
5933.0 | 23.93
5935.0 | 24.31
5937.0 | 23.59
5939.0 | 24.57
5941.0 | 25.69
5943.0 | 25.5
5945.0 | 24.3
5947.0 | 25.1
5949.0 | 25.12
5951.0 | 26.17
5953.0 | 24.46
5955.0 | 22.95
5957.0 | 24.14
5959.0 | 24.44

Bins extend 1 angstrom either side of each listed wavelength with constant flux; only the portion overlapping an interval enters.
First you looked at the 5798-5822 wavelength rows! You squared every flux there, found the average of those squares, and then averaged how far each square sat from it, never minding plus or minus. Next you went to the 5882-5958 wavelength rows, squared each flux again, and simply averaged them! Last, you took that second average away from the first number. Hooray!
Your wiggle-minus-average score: -530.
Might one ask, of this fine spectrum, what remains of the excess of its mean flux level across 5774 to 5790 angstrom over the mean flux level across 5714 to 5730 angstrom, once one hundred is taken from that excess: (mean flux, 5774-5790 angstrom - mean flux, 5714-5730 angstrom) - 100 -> -100.9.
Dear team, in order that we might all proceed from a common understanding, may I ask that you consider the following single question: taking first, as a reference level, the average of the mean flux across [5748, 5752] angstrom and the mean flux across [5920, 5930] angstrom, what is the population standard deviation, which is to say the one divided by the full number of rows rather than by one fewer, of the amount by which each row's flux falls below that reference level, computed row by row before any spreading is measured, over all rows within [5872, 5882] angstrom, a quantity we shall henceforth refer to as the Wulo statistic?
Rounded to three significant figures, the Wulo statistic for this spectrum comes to 3.97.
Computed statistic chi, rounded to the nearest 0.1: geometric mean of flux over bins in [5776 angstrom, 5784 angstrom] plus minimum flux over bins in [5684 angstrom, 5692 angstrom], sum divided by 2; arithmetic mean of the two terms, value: 24.5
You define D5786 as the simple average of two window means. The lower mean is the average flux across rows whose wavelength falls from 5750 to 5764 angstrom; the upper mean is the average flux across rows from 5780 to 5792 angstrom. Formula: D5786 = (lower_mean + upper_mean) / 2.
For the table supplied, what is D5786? 25.2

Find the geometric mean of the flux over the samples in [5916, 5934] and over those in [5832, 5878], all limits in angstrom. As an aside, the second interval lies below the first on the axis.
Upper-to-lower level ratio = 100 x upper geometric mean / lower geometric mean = 94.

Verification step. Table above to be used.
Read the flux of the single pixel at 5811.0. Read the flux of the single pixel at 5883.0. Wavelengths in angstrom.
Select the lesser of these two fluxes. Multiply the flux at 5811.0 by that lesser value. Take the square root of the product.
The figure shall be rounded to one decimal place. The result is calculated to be 25.6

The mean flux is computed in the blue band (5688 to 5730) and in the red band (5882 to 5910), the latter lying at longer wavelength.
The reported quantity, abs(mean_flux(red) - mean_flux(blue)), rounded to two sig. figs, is 2.9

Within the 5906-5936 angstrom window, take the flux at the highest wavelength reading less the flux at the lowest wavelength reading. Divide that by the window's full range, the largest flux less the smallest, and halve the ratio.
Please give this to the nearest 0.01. -0.10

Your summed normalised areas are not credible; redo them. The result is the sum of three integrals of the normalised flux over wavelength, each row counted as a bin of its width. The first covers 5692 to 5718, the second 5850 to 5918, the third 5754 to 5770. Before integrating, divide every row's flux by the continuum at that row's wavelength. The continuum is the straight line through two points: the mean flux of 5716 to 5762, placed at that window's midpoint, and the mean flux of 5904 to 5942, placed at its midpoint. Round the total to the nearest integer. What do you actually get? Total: 109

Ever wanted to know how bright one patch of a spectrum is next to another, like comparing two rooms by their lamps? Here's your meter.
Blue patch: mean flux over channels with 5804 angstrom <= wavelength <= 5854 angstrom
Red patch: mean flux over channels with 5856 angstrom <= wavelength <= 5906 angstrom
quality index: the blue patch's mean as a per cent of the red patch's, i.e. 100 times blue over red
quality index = 105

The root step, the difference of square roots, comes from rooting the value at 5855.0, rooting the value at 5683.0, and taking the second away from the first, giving -0.2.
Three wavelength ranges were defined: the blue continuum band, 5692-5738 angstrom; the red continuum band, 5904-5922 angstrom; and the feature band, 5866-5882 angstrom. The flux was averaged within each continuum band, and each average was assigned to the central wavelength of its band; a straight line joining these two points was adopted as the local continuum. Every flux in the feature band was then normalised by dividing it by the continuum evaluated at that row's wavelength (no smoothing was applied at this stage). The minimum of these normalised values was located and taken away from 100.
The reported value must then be 99.0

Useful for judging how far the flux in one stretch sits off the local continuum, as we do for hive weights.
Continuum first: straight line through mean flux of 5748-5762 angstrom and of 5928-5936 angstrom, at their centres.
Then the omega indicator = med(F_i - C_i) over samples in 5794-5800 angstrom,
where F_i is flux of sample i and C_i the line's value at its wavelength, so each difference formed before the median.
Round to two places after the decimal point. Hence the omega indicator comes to 0.53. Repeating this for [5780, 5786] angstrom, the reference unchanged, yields -1.37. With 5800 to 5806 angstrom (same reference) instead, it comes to 0.64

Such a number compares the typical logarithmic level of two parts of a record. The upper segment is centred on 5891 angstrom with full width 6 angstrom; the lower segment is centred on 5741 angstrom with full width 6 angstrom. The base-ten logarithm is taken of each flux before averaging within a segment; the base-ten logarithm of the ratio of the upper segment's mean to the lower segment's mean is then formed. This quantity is -0.040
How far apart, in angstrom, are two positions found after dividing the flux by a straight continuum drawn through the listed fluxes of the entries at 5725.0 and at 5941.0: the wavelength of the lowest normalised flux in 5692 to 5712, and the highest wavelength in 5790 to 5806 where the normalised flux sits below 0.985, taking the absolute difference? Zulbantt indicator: 96 angstrom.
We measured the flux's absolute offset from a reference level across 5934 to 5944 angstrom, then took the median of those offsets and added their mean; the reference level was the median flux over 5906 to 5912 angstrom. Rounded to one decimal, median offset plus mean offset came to 1.4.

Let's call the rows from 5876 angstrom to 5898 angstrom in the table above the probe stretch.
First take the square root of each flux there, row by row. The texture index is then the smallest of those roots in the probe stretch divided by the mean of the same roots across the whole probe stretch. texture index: 0.874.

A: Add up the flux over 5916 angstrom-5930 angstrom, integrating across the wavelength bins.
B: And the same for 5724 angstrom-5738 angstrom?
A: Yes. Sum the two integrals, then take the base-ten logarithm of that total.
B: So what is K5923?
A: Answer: 2.845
